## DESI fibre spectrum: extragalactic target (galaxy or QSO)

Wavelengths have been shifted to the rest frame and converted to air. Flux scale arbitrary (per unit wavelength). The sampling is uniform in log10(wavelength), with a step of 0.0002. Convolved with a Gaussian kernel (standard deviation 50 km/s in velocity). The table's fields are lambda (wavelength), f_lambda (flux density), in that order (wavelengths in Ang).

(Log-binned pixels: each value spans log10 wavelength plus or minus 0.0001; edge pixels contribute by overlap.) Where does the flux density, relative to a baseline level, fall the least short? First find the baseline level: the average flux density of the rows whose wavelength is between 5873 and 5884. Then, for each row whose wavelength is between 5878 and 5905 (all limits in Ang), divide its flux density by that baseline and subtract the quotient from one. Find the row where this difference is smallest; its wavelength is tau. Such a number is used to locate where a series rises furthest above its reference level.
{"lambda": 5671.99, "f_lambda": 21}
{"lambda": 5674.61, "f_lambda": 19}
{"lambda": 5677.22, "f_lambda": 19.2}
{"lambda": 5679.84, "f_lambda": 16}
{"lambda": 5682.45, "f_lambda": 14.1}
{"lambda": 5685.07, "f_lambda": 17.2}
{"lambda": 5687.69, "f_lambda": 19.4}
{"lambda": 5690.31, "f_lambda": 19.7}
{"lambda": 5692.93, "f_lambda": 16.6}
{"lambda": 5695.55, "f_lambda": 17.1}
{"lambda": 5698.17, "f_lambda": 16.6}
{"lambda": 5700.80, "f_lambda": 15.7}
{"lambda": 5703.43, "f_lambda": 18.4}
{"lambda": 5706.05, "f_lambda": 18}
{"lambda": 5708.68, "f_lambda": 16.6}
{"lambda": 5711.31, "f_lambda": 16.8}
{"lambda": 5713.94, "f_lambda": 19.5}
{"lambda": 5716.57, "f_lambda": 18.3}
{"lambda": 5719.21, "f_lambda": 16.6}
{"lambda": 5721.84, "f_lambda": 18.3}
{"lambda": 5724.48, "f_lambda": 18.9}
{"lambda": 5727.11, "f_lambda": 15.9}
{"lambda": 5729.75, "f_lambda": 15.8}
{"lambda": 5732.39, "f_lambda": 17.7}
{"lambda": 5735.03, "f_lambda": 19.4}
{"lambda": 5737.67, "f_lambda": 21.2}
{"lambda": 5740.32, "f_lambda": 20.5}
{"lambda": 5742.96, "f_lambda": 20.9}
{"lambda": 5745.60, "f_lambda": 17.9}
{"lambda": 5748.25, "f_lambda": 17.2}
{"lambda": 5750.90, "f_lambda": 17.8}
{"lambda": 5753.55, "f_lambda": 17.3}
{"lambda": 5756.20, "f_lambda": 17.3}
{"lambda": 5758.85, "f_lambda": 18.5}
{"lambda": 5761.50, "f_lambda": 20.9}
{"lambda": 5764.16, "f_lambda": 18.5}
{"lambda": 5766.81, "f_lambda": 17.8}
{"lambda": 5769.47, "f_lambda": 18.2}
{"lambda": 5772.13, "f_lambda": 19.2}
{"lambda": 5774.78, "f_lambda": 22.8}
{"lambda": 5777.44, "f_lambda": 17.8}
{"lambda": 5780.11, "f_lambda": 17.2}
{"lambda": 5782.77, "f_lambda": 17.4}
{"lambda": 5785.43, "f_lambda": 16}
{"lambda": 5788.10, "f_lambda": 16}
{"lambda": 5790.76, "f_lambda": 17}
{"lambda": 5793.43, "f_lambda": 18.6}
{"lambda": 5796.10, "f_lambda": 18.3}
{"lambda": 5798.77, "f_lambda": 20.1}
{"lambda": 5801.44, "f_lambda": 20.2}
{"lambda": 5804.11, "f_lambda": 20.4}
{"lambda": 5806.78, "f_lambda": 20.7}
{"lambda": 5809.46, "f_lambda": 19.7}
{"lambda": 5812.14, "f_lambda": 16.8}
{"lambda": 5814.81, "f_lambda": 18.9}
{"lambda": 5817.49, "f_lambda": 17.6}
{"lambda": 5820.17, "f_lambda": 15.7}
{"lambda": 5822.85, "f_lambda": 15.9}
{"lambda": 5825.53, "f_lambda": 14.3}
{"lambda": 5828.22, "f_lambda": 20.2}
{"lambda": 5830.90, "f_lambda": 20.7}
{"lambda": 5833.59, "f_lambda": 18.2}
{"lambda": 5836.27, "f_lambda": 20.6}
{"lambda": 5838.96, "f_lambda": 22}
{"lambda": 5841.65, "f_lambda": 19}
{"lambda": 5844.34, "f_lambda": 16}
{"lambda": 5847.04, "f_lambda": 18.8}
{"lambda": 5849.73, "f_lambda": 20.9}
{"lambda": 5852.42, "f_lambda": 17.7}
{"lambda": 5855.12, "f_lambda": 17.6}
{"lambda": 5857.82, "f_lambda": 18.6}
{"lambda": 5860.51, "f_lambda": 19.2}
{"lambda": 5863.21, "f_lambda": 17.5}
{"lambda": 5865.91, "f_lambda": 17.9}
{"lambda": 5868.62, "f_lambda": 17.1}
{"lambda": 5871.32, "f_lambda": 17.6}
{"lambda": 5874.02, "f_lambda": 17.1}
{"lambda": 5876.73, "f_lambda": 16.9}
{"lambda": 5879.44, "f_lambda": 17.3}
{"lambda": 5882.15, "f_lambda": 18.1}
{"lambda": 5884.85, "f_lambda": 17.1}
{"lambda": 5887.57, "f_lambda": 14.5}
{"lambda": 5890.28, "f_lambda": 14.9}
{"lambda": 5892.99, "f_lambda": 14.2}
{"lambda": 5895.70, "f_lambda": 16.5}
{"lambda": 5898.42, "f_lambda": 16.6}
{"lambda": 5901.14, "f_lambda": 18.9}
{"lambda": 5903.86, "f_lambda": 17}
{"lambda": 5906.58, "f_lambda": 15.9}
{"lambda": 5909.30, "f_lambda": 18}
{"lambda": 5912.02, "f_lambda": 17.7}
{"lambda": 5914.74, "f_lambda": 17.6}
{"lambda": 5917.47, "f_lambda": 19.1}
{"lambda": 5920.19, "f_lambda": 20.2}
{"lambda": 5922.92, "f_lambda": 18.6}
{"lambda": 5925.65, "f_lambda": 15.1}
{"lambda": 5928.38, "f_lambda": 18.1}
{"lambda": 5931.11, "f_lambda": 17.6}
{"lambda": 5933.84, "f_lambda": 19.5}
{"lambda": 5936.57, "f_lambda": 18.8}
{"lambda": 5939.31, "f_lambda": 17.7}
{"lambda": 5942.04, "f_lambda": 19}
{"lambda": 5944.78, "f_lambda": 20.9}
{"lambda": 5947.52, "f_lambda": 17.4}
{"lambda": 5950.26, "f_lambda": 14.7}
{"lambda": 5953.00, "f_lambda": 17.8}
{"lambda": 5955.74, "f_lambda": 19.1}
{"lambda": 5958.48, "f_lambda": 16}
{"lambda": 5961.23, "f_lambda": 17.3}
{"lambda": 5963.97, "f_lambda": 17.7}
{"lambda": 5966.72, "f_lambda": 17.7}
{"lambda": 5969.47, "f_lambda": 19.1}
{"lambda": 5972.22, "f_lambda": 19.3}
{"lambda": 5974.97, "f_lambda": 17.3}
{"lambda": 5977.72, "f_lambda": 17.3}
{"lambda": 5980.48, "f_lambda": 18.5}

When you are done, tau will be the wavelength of 5901.14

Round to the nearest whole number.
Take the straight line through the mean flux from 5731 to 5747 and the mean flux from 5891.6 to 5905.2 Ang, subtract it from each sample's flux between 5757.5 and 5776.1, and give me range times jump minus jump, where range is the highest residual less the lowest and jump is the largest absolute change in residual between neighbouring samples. 15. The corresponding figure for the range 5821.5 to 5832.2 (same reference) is 33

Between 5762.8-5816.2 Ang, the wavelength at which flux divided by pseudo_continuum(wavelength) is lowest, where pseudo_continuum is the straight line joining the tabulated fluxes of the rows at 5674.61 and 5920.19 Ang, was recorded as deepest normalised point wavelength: 5788.10 Ang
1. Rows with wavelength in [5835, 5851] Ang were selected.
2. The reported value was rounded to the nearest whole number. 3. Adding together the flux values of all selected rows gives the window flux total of 117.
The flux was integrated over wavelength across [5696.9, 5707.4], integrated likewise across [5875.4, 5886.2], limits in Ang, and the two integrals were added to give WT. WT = 368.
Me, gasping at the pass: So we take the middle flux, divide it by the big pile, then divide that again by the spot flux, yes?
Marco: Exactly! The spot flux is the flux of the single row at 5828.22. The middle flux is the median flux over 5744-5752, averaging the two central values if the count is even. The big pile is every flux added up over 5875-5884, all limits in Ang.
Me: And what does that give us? 0.0168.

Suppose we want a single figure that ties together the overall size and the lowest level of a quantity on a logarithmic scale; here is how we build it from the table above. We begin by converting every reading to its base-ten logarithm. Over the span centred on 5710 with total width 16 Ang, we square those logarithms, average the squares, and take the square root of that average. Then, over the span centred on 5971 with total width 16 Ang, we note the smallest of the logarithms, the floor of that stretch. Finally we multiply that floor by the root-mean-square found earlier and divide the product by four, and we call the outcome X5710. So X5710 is 0.388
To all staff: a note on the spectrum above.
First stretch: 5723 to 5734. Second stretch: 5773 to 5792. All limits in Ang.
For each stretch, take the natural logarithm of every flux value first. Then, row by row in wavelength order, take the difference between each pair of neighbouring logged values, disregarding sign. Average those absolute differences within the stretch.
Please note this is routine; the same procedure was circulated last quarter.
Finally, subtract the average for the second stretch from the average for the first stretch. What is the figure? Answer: 0.02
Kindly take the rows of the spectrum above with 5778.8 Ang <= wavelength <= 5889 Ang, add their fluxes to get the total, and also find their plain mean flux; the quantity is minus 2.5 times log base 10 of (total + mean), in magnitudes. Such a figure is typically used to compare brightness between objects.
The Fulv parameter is -7.2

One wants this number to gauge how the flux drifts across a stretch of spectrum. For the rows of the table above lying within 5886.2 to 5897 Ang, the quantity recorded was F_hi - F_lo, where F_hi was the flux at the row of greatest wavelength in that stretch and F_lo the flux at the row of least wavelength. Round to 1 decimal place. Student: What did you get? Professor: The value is 2.0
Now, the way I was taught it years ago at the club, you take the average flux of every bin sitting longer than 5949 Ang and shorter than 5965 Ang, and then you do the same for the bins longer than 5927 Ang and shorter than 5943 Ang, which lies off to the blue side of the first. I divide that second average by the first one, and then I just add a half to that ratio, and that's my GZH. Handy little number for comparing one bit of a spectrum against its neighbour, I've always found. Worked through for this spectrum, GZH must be 1.58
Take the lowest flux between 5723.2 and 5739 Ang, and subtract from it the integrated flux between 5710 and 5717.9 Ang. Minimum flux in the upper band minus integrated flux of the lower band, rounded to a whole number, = -128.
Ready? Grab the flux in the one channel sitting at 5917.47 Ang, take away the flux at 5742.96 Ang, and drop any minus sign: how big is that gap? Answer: 1.8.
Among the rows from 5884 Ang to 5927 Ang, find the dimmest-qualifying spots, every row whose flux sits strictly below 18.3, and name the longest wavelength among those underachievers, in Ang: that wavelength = 5925.65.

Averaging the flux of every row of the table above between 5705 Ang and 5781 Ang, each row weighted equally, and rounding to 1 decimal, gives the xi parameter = 18.4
